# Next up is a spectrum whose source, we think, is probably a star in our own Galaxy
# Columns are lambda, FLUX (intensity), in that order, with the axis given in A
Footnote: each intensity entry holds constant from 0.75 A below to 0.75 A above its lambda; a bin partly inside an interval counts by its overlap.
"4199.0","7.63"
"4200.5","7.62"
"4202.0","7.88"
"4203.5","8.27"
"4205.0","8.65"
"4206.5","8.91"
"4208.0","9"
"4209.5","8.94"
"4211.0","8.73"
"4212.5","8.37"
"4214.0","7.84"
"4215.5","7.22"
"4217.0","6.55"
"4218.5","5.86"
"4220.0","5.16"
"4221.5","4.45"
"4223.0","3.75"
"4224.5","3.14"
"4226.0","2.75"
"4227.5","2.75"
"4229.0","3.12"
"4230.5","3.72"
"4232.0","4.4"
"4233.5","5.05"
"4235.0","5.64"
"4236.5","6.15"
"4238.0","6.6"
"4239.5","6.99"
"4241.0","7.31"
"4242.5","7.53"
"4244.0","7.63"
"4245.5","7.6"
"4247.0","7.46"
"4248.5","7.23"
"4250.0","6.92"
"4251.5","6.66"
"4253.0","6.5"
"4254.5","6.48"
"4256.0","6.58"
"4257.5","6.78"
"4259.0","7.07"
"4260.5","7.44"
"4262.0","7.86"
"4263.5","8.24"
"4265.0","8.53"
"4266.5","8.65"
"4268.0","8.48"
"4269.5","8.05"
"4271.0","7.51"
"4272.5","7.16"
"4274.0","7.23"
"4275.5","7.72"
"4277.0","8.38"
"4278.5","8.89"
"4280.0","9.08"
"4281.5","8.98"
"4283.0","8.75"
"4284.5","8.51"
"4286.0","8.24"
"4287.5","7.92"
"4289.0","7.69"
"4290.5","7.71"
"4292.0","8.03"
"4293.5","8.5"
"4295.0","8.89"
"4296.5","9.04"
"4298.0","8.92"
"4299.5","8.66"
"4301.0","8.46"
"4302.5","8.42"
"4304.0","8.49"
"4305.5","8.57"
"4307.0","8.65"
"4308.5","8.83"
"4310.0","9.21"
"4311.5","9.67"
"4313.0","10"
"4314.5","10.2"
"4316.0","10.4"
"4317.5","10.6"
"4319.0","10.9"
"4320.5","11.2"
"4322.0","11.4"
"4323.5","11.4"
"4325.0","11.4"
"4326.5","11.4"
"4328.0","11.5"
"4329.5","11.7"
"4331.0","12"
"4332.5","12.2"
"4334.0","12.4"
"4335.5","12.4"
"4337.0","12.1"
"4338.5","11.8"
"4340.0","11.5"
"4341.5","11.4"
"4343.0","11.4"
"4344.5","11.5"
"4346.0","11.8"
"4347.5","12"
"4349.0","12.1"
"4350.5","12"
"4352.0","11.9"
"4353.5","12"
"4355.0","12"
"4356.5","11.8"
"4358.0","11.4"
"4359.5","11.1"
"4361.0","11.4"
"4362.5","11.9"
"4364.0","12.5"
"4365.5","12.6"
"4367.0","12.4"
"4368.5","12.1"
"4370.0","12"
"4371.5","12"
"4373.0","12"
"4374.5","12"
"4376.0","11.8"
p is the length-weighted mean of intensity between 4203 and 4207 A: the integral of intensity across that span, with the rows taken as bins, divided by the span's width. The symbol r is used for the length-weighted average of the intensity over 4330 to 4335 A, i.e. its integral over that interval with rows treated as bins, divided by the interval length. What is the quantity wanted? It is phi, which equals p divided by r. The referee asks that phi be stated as 0.71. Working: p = 9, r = 12.2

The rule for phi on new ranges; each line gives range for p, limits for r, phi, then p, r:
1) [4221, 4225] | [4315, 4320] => 0.36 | 4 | 10.6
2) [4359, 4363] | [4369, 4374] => 0.95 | 11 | 12.0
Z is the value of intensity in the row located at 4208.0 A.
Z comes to 9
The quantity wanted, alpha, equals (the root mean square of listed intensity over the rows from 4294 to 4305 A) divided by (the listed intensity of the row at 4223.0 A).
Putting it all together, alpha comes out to 2.3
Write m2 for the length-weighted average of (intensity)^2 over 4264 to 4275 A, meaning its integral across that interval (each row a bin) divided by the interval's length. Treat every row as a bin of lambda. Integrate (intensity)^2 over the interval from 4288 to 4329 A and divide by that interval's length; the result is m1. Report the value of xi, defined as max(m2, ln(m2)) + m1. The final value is 157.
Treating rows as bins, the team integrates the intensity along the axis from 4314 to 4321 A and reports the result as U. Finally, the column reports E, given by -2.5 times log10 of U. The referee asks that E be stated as -4.7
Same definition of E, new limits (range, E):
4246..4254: -4.4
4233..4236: -3.0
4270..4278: -4.5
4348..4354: -4.6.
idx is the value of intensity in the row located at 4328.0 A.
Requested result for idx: 11.5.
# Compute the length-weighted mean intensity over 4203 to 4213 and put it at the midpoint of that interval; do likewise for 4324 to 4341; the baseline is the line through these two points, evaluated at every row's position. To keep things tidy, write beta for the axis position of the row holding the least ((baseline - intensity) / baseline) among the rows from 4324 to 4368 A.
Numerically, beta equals 4334.0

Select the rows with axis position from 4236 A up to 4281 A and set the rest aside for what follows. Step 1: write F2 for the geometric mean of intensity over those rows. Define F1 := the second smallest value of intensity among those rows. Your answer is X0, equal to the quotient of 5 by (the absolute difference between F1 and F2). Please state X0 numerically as 5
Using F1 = 6.48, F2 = 7.5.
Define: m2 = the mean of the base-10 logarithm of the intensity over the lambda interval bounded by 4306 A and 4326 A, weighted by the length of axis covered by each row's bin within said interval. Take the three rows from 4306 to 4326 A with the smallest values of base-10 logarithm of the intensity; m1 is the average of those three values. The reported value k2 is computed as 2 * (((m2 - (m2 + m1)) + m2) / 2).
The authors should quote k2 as 0.06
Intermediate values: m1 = 0.95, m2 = 1.01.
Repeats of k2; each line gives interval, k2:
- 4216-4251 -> 0.27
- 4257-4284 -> 0.06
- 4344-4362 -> 0.02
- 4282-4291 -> 0.02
